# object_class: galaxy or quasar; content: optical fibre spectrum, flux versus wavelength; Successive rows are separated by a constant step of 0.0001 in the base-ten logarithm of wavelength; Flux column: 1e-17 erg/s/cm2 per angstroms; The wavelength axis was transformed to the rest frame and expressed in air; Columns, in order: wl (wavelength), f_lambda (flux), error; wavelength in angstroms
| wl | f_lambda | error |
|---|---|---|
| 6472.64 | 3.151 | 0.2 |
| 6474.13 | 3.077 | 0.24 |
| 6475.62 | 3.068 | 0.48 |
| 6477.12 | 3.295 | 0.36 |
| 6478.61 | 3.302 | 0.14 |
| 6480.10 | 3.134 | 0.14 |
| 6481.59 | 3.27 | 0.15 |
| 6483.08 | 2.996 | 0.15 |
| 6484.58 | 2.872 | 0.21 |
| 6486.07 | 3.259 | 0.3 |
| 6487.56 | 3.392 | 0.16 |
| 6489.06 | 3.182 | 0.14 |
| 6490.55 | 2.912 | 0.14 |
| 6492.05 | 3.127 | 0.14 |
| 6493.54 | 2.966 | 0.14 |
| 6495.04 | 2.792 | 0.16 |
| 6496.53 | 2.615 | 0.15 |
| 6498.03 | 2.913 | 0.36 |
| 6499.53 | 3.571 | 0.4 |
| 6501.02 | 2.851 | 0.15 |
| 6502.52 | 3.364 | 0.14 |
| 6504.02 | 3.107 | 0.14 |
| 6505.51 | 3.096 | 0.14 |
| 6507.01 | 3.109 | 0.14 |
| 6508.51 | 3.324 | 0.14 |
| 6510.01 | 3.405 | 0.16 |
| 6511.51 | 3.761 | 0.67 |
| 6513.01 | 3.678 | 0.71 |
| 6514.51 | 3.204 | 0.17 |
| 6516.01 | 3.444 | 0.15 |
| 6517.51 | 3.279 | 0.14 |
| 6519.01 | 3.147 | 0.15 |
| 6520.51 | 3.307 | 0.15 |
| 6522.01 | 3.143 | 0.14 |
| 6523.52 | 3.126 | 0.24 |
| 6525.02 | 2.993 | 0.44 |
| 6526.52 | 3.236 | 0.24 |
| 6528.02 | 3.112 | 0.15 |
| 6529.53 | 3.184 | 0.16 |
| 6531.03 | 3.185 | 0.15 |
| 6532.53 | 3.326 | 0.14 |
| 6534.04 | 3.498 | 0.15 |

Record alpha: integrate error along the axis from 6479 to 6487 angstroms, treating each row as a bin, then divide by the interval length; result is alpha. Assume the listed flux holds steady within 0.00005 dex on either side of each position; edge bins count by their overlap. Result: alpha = 0.187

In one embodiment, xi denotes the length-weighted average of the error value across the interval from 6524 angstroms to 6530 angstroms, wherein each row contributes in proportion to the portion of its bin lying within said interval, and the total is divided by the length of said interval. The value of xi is 0.25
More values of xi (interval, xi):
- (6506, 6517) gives 0.30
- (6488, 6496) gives 0.14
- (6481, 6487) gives 0.20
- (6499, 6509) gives 0.17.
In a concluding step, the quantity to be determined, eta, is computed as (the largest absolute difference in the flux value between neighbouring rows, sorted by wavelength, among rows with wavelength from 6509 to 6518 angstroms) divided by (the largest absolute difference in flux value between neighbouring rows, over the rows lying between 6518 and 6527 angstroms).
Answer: 2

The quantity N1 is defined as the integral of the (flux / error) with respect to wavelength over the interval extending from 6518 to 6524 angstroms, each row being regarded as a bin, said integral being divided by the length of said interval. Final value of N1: 20.1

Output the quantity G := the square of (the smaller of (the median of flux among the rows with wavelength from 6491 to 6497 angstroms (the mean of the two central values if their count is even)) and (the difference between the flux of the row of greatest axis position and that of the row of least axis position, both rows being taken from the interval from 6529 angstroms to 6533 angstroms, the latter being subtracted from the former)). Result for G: 0.02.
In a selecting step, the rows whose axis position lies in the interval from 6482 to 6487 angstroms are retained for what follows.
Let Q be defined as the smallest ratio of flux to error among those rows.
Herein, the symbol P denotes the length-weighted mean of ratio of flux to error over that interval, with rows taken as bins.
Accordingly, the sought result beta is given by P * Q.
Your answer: 169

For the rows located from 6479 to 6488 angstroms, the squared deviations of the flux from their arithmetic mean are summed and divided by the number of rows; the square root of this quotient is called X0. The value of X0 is 0.18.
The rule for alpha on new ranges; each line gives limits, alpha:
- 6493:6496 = 0.151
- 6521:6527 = 0.261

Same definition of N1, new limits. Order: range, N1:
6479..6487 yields 18.1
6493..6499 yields 15.6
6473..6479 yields 12.5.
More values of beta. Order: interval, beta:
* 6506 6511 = 459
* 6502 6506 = 504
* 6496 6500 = 92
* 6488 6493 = 455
